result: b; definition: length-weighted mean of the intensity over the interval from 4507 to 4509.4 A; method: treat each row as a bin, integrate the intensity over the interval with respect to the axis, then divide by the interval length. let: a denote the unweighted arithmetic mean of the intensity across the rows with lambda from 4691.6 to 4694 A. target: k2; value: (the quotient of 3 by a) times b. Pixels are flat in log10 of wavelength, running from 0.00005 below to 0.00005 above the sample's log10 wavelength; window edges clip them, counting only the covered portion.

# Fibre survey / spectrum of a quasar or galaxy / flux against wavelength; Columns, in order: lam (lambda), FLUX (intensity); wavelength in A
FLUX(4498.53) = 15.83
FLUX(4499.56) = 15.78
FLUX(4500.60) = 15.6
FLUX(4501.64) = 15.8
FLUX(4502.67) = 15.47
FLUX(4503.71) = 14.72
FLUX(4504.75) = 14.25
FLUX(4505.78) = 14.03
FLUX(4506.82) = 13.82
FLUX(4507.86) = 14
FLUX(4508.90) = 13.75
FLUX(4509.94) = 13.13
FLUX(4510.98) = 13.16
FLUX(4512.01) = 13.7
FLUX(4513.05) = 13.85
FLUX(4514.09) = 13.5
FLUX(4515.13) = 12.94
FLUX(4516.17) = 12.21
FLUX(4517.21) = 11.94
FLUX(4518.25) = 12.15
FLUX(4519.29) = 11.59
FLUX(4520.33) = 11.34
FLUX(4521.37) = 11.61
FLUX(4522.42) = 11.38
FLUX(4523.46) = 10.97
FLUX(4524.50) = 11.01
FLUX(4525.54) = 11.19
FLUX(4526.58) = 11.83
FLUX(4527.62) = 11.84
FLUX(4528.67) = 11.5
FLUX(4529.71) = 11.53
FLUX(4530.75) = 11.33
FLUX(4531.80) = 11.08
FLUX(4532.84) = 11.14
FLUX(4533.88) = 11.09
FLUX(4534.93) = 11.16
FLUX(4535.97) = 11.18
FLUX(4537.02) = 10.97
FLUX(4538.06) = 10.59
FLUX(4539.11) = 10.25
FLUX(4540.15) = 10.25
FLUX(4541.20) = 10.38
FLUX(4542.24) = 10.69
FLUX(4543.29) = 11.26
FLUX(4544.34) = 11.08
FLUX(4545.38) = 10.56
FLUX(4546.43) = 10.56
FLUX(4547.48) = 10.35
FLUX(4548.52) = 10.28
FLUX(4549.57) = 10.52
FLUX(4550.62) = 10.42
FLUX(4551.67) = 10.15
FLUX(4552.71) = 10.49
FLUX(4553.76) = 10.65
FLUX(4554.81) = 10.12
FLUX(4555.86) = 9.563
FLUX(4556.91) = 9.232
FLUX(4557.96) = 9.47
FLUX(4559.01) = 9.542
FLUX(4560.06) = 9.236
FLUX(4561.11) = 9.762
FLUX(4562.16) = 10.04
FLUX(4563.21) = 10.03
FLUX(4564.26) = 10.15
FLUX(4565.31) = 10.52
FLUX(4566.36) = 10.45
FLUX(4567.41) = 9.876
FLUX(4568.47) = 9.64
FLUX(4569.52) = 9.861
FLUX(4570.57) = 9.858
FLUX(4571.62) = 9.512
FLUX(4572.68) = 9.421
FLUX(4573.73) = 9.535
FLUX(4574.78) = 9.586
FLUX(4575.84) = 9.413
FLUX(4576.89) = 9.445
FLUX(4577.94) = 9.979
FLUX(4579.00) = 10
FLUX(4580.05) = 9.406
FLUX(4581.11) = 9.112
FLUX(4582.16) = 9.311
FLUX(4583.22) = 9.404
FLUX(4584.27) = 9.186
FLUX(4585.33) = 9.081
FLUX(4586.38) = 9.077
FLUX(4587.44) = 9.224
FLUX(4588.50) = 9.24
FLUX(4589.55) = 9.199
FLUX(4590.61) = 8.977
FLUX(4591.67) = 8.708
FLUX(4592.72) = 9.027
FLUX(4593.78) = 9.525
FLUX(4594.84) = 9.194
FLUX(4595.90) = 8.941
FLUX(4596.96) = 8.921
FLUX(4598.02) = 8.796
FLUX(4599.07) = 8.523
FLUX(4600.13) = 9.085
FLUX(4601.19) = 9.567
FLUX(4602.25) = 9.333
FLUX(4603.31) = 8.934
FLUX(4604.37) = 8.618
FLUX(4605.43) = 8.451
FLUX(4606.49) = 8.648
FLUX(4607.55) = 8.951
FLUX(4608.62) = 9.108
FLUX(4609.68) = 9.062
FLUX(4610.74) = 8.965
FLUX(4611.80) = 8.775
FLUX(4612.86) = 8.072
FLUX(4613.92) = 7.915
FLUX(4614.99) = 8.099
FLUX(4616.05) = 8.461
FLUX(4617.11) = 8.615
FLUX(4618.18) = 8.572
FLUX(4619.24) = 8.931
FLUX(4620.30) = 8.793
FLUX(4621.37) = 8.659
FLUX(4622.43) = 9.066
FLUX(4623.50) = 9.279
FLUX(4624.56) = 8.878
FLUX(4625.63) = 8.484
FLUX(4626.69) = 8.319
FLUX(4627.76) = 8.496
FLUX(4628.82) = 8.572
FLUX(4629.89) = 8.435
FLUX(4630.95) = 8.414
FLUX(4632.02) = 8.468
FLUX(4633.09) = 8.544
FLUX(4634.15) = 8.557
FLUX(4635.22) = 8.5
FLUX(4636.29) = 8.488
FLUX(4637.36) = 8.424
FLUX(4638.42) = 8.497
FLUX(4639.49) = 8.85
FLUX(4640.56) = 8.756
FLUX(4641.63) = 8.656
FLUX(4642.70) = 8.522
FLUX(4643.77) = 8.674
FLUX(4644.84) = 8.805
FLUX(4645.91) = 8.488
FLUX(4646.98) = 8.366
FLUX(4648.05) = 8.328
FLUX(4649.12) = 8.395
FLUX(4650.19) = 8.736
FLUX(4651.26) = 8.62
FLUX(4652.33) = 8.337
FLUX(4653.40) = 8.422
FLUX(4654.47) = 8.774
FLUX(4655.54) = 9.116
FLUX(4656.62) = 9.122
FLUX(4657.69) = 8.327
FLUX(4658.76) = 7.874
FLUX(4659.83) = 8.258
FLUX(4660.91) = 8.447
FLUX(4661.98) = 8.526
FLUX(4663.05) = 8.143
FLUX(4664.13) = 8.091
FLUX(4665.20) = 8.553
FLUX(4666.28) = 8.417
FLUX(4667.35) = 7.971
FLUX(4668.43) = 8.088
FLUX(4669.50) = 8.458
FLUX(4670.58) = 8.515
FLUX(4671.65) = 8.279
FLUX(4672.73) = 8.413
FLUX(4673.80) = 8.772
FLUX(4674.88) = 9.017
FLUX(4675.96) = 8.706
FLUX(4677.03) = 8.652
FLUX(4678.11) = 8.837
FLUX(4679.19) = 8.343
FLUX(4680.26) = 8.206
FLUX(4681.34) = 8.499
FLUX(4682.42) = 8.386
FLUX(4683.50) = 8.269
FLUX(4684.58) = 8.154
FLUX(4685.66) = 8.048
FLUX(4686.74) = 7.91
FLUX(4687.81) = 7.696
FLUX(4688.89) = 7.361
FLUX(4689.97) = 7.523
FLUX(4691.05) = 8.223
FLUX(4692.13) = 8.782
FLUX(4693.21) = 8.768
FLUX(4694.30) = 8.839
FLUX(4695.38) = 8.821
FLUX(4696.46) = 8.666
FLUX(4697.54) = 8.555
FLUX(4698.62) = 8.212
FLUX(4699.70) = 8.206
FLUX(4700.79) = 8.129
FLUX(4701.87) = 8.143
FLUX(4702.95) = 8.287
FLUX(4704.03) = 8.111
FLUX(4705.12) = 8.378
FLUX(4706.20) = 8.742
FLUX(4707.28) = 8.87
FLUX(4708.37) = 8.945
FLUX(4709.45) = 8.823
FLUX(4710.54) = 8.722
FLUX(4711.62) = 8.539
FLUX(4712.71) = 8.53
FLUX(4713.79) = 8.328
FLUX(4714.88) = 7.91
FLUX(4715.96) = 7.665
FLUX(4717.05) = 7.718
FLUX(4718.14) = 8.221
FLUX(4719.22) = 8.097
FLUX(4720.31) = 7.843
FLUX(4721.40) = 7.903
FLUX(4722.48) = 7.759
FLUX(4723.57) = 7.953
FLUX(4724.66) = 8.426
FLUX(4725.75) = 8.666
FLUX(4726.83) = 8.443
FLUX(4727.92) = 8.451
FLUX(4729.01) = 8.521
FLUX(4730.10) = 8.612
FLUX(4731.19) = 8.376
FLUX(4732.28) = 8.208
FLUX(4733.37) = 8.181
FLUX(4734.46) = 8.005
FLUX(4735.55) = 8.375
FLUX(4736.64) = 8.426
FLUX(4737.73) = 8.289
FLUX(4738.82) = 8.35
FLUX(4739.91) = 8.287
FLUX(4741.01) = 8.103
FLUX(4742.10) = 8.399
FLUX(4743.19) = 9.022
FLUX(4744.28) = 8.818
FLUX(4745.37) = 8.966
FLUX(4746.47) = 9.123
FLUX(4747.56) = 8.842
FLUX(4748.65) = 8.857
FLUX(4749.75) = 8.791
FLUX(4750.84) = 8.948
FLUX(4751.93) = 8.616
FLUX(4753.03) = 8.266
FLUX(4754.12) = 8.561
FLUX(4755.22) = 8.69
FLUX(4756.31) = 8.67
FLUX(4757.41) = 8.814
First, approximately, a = 8.8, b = 14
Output 4.7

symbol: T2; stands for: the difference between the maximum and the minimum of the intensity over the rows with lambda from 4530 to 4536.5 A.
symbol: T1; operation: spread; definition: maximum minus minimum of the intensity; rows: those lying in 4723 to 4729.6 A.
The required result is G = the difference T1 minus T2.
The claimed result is 0.5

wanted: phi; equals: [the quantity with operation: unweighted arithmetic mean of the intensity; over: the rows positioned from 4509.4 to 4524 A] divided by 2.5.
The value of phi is 4.96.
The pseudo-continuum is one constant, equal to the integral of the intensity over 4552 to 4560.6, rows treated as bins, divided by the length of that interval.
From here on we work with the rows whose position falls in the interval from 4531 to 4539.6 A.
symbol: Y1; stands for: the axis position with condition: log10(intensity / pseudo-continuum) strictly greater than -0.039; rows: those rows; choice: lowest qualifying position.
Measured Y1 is 4531.80 A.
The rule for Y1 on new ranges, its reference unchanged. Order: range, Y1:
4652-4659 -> 4655.54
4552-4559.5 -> 4552.71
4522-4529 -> 4522.42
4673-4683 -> 4674.88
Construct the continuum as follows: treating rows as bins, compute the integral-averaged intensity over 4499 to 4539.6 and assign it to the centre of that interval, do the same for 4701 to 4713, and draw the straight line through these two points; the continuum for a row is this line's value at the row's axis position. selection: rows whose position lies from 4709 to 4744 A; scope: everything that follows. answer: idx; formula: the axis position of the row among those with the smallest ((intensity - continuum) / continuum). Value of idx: 4715.96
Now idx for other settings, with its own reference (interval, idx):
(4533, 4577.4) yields 4556.91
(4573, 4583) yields 4581.11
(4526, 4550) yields 4539.11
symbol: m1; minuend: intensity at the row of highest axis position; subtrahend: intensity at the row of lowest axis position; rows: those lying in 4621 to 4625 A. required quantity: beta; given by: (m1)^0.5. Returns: 0.47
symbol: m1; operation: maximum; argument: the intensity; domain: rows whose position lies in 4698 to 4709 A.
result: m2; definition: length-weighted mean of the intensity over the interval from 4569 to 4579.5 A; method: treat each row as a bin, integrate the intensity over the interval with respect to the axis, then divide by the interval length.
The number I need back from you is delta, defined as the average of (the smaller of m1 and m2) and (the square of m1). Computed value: 44.5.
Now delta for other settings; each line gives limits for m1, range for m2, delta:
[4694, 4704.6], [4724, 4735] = 43.3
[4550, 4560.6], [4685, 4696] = 60.8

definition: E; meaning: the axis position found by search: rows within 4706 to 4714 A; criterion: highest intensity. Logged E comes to 4708.37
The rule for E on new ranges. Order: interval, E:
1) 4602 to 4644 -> 4602.25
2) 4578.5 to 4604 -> 4579.00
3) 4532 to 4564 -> 4543.29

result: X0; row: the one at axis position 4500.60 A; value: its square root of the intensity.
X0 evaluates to 3.9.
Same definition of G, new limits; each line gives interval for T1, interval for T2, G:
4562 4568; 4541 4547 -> -0.2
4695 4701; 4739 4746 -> -0.2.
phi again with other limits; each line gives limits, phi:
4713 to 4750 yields 3.34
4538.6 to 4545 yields 4.26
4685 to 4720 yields 3.32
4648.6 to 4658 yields 3.46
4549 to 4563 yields 3.98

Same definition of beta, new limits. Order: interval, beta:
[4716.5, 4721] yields 0.35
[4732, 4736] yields 0.41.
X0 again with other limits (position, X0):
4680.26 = 2.9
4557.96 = 3.1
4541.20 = 3.2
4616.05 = 2.9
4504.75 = 3.8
